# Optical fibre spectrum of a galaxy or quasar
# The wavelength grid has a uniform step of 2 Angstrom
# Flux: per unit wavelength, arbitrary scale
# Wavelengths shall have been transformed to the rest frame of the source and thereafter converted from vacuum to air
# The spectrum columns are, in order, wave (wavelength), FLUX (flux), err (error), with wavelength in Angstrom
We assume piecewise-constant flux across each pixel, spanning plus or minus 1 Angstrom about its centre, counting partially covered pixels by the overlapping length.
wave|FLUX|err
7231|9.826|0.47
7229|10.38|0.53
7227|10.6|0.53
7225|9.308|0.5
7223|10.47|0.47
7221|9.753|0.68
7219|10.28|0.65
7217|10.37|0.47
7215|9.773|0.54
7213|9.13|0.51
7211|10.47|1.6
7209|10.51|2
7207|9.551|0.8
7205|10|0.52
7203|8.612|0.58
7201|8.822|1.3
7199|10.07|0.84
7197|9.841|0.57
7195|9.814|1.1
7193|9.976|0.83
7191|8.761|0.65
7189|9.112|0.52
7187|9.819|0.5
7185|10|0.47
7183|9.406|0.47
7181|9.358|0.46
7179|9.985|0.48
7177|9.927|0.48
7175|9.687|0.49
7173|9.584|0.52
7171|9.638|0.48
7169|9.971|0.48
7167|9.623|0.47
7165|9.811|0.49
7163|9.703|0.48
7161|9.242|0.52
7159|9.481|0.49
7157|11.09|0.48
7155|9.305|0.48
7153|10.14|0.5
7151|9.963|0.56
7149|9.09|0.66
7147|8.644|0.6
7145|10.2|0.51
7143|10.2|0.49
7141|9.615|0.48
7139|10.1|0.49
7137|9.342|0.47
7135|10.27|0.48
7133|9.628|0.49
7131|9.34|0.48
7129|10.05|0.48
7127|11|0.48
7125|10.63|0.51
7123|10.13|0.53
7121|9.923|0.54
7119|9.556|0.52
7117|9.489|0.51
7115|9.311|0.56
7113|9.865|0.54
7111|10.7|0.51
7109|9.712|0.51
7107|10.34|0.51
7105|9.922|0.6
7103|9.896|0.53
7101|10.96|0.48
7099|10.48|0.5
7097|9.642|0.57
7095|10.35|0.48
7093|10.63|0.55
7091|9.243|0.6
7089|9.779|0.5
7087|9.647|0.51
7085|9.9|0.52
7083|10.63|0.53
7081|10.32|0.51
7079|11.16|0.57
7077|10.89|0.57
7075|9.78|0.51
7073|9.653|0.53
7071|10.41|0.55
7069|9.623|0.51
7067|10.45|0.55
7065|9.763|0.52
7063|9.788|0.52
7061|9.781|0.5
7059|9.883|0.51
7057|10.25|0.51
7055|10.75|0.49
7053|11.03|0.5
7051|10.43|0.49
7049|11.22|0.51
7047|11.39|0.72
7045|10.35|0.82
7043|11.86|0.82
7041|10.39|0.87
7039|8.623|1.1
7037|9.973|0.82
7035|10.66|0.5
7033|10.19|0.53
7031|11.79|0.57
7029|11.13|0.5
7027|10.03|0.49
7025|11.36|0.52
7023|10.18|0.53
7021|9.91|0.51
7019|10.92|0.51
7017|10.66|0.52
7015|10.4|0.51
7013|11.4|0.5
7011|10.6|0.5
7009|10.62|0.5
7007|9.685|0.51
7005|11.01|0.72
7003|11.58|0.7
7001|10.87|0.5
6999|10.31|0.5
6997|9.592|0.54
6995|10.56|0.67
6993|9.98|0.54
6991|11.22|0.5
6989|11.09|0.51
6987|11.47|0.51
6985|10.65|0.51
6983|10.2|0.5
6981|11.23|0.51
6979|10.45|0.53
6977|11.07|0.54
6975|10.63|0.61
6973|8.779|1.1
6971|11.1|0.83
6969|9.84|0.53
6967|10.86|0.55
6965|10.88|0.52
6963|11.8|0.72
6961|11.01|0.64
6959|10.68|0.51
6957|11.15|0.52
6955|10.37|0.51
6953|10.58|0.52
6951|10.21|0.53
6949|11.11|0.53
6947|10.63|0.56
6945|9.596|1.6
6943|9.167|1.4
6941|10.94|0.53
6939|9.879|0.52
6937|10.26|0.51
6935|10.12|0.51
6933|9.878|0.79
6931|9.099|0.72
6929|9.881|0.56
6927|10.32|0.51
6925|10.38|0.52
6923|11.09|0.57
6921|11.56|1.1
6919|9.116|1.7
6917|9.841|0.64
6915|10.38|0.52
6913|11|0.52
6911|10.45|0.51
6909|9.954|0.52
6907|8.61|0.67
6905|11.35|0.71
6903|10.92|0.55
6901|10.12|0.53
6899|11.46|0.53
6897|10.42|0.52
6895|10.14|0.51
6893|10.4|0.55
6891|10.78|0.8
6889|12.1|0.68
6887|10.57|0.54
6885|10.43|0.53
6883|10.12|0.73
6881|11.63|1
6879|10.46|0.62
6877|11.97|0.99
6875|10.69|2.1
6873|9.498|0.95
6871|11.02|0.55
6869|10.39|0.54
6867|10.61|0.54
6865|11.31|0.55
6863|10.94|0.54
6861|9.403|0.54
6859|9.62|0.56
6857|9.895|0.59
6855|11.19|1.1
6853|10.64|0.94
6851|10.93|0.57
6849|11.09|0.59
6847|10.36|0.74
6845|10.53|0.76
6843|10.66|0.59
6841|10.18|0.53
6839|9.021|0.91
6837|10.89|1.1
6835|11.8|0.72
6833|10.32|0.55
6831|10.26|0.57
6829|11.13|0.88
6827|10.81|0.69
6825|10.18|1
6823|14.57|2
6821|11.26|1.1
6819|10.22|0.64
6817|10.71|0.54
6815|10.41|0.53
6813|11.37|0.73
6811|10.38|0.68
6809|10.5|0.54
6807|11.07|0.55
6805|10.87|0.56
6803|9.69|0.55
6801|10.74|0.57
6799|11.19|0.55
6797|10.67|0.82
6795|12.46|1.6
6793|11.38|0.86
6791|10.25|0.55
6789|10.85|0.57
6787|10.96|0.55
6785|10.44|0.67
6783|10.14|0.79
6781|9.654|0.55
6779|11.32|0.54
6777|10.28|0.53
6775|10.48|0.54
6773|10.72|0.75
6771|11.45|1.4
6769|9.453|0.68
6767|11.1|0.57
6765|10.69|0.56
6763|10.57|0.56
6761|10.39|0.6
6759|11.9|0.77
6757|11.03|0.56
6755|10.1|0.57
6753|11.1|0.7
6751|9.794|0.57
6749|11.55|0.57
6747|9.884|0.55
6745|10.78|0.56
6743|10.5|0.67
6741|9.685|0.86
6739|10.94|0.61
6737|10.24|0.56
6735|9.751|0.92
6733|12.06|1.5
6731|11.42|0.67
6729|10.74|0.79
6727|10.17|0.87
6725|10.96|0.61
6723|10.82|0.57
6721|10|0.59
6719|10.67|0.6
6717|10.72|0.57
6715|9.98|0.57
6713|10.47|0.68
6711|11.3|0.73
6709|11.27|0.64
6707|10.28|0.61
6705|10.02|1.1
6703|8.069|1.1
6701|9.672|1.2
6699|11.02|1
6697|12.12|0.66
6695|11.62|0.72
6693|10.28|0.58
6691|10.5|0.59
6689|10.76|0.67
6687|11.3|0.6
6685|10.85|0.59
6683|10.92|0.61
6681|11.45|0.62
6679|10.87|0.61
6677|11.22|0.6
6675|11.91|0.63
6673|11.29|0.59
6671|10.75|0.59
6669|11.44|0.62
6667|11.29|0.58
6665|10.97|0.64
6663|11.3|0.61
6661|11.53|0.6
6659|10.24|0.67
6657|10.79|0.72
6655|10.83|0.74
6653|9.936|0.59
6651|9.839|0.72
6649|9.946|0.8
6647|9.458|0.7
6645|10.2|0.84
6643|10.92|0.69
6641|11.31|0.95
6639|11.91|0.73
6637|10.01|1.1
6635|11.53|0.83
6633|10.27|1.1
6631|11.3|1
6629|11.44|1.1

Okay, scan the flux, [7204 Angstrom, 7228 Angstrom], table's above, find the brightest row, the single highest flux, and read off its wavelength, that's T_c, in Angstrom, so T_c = 7227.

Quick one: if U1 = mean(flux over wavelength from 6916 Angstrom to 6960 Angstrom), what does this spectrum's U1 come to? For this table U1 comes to 10.3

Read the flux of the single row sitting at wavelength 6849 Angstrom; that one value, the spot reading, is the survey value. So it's 11.09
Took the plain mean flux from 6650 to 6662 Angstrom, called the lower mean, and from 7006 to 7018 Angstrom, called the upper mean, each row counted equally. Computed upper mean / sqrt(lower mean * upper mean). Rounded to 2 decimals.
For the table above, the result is 1.00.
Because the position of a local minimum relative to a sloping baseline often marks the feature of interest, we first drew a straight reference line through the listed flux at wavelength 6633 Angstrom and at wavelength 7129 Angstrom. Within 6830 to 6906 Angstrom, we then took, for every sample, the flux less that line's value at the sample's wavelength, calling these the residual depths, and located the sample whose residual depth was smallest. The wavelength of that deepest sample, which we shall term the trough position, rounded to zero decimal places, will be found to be 6839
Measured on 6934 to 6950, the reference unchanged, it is 6943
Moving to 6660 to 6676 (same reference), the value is 6671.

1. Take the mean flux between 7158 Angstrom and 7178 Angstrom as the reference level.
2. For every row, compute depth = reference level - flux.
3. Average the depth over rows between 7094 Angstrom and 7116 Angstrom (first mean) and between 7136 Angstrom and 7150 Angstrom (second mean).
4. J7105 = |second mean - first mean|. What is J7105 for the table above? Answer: 0.51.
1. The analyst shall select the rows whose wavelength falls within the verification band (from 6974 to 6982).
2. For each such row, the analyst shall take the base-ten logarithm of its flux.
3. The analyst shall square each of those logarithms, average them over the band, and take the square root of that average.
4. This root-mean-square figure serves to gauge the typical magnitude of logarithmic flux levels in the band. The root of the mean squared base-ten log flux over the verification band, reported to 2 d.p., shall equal 1.04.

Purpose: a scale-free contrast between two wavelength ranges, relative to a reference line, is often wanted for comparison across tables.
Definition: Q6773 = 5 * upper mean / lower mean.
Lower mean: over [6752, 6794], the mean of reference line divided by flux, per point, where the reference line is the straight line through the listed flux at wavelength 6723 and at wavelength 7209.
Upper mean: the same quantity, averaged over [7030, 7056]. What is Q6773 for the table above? 4.94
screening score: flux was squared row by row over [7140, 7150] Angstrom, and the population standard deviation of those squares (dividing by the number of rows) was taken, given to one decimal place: 11.6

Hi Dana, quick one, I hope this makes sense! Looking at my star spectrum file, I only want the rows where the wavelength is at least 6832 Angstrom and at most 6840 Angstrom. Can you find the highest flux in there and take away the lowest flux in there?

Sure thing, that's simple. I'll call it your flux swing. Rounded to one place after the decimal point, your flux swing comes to 2.8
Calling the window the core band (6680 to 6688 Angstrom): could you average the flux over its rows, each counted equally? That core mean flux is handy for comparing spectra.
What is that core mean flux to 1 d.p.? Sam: 11.1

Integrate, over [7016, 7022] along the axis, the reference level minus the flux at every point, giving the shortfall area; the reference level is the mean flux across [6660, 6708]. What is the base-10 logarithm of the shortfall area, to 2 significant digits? 0.38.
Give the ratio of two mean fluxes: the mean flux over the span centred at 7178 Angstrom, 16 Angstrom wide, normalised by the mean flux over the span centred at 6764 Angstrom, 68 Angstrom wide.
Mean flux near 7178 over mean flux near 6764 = 0.91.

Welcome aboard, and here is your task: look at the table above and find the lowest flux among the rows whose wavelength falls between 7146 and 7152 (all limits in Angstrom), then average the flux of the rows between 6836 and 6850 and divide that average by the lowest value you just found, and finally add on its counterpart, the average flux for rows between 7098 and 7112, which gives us 11.5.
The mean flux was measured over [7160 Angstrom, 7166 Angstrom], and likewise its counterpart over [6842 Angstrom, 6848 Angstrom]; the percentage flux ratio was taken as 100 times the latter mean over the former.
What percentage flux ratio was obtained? 110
